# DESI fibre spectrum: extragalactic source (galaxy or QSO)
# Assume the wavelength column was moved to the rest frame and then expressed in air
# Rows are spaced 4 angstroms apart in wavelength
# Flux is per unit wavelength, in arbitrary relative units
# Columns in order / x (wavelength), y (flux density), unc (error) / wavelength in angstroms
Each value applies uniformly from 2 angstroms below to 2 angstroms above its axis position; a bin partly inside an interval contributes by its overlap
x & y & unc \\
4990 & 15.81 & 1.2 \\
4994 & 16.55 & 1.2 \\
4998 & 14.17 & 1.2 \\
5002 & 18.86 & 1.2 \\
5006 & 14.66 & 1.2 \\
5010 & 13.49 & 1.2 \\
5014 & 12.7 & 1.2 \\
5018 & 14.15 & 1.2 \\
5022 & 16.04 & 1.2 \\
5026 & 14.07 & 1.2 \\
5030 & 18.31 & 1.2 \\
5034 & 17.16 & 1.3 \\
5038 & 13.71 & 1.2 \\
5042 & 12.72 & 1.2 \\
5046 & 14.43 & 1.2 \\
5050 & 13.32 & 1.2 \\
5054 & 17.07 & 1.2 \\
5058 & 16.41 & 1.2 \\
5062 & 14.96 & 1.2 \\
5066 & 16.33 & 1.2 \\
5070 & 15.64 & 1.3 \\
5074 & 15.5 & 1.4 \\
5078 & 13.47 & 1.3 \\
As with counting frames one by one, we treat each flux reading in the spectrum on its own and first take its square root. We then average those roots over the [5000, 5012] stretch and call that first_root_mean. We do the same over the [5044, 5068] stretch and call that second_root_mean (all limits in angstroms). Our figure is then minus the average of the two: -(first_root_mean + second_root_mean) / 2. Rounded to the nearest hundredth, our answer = -3.94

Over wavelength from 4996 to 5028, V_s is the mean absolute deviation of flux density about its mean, 1.34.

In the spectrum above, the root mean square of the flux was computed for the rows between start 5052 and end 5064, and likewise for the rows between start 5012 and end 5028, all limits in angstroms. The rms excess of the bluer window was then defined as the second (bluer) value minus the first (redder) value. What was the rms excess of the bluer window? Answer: -1.9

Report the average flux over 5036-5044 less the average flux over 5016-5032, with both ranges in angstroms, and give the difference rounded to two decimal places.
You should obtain -2.43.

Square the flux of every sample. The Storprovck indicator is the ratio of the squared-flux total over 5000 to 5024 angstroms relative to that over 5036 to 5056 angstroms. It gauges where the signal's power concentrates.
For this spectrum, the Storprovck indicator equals 1.3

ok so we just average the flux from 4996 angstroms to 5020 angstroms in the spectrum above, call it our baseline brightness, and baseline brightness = 14.7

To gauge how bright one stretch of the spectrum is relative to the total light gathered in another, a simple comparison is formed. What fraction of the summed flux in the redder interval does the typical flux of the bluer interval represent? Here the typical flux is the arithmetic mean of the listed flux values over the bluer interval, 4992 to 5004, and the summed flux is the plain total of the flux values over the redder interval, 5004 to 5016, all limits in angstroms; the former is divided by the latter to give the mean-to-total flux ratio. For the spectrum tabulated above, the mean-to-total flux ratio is 0.405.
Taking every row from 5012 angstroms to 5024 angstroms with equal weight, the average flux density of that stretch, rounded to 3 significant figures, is 14.3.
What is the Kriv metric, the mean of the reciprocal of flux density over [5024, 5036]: 0.061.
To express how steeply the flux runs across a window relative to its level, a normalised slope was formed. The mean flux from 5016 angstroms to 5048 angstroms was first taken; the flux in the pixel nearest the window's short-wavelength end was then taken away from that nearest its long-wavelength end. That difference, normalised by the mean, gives 0.019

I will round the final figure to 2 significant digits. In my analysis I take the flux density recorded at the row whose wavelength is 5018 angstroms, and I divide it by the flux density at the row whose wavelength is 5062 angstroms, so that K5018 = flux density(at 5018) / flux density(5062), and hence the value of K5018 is 0.95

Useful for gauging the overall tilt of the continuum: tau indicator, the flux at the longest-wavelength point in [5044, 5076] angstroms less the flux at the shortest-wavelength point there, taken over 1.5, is 1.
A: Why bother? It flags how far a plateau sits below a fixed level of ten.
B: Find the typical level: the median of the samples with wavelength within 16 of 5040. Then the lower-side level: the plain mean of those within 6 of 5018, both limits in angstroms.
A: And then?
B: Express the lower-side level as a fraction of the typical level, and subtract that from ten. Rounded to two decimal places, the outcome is 9.00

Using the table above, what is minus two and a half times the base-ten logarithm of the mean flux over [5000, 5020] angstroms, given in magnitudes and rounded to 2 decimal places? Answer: -2.92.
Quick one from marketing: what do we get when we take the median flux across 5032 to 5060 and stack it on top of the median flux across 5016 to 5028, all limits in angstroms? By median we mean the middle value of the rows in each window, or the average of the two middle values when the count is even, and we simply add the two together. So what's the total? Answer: 28.6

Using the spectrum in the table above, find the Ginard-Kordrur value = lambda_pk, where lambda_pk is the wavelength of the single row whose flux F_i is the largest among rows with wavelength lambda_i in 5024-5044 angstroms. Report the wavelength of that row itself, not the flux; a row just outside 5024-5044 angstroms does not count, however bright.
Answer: 5030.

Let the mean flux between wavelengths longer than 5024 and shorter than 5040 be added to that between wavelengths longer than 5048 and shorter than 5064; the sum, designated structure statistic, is 31.3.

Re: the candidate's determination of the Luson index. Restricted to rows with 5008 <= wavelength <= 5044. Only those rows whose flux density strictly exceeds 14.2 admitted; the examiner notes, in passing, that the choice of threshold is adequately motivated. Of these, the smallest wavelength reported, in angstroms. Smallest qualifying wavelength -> 5022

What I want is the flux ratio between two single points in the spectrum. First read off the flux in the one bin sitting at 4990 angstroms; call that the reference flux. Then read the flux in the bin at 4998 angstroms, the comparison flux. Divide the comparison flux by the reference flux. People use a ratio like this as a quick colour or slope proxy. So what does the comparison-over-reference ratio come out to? 0.90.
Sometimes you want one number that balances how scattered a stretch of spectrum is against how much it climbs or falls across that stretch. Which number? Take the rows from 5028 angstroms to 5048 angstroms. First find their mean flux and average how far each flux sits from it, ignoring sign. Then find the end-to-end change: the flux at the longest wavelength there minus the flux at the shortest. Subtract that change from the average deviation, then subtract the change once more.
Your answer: 10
